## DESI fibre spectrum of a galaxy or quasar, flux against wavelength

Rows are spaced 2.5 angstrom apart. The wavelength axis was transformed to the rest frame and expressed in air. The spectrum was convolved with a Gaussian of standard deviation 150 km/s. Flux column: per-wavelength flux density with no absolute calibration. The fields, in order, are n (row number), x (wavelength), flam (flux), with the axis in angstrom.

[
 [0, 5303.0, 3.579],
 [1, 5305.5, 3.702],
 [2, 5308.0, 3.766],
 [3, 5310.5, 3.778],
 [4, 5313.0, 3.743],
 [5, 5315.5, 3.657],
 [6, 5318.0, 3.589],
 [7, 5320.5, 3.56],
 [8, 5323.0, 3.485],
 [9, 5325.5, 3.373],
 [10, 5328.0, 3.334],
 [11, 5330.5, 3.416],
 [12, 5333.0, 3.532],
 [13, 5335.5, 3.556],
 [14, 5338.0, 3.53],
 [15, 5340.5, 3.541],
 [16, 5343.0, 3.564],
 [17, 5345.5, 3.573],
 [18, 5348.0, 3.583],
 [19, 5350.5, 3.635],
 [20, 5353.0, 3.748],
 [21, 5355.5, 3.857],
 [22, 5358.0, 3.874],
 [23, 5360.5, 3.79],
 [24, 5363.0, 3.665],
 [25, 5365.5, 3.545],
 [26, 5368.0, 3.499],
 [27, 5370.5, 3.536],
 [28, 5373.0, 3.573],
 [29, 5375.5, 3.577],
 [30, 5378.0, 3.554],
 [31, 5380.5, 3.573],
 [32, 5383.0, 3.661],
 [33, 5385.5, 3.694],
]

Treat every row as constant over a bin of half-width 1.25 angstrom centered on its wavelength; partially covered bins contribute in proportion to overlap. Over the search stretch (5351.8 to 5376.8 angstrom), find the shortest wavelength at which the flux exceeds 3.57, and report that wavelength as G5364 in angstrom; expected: 5353.0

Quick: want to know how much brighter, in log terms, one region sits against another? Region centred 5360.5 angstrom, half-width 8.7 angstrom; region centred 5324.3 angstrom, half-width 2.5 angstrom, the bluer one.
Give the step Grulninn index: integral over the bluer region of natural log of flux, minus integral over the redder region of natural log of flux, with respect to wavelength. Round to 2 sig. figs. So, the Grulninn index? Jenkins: -17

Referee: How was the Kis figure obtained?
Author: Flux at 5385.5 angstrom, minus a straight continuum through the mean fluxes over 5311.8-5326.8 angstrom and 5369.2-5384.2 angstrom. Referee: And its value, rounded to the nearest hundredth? 0.11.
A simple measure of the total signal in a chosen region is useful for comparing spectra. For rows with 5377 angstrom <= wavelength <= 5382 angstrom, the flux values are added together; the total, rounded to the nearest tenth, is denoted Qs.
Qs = 7.1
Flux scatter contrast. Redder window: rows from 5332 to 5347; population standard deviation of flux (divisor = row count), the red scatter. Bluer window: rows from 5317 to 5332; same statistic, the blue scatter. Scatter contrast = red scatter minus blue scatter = -0.078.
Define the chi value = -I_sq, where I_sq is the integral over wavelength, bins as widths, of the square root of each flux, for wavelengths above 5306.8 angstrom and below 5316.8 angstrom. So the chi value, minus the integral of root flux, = -19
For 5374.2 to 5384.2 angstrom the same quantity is -19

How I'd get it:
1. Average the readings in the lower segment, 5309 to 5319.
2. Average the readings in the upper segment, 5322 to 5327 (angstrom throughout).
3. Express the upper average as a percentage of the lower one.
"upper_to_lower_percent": 93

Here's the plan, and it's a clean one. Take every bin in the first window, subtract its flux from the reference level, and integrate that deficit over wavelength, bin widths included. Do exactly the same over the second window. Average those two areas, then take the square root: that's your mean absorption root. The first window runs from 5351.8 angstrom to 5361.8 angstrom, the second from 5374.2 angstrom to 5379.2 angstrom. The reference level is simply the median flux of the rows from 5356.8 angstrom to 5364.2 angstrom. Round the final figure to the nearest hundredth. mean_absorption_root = 0.65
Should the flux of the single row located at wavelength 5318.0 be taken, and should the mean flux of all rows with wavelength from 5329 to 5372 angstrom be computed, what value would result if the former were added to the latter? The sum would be 7.2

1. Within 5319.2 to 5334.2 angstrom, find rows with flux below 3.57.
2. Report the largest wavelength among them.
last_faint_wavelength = 5333.0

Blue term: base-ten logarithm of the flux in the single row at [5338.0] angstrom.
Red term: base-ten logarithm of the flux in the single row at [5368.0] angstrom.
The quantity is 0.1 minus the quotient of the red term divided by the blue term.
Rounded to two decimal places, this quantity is -0.89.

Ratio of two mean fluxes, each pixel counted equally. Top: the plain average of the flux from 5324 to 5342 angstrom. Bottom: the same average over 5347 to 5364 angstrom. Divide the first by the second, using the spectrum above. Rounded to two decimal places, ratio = 0.93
